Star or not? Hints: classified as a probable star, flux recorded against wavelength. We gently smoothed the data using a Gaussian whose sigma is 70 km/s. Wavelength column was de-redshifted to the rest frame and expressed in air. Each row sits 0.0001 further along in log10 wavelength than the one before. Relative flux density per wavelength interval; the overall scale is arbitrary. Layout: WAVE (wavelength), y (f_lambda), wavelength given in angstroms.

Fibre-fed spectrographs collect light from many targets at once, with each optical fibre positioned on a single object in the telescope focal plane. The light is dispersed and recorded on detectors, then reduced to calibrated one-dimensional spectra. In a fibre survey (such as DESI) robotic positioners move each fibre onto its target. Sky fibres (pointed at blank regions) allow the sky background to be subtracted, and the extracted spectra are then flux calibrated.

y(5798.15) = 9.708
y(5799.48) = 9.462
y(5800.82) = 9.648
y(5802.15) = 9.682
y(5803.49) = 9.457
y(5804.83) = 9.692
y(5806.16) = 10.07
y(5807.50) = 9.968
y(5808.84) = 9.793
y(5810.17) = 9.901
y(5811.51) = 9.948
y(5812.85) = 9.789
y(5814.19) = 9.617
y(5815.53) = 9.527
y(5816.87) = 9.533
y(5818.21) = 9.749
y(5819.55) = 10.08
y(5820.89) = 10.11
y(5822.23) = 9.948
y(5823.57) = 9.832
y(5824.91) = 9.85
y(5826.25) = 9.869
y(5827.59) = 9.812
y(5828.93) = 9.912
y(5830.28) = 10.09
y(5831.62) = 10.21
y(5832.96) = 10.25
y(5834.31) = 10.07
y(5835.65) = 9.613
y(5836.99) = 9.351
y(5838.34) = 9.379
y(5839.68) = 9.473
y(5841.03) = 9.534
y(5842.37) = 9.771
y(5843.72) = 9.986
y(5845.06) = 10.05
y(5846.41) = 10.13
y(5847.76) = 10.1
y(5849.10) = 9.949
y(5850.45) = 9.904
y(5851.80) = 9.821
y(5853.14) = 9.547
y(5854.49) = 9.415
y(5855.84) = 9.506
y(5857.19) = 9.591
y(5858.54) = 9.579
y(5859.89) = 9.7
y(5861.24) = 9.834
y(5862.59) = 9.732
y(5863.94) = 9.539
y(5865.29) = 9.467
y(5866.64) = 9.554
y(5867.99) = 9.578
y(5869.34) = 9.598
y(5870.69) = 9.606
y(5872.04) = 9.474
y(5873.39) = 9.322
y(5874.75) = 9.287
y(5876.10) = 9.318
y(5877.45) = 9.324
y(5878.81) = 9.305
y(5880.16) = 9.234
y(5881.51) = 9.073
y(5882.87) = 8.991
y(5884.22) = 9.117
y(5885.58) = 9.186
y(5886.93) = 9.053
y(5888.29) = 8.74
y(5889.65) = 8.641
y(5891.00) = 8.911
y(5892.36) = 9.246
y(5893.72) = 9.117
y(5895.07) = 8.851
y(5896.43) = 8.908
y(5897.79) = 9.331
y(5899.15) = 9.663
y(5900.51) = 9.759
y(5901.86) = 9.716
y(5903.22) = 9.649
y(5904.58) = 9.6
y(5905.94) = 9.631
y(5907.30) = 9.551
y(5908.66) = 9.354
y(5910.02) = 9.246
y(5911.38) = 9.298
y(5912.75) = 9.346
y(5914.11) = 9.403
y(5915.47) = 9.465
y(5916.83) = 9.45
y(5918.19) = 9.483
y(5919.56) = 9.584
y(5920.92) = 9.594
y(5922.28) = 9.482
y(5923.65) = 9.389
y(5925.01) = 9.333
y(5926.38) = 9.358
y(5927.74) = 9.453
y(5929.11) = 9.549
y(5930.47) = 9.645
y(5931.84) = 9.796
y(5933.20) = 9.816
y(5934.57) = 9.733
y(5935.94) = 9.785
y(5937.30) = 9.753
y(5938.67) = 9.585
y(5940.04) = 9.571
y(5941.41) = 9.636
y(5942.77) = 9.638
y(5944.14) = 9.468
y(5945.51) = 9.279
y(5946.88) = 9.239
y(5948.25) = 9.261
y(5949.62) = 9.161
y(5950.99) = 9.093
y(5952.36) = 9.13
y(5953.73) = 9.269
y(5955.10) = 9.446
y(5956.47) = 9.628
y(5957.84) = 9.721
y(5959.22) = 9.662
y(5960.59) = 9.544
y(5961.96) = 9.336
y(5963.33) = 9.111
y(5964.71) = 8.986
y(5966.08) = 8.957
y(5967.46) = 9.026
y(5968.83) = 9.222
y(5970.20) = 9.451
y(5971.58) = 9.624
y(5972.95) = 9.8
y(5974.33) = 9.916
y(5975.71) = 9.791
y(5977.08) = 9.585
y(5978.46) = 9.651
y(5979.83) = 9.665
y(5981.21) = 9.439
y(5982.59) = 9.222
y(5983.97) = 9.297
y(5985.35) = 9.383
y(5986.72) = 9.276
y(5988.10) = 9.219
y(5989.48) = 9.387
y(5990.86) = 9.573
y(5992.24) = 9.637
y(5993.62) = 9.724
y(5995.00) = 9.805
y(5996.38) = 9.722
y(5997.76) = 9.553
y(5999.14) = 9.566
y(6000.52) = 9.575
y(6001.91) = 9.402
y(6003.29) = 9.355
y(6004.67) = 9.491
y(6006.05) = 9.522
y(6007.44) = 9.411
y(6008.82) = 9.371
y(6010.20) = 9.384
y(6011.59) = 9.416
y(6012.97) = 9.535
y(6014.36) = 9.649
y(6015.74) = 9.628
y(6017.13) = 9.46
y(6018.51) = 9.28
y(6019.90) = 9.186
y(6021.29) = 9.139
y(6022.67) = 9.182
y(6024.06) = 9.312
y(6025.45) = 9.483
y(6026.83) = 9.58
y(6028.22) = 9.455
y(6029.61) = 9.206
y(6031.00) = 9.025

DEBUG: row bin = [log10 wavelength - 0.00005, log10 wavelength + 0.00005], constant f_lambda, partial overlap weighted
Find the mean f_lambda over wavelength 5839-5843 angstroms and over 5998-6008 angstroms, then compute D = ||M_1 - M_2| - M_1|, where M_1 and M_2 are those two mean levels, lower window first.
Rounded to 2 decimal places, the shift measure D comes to 9.47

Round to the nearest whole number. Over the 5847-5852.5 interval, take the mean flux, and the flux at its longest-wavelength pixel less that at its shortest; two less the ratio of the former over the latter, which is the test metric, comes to 38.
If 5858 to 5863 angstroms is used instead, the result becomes -61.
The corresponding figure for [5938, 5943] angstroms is -179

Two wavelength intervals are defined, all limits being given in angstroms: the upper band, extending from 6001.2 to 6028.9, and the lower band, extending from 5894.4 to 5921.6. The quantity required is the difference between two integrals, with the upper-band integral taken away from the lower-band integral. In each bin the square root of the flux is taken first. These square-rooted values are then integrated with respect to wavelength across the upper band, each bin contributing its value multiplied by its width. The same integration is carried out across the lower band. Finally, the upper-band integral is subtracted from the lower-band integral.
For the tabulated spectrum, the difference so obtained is -1.4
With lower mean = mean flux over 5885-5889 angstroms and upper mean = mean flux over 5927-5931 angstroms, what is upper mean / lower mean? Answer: 1.06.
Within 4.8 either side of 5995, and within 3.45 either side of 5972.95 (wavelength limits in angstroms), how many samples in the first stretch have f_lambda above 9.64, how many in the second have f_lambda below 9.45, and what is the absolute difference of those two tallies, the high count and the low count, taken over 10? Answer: 0.30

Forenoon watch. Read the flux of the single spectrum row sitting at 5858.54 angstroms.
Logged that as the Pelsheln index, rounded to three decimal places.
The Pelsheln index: 9.579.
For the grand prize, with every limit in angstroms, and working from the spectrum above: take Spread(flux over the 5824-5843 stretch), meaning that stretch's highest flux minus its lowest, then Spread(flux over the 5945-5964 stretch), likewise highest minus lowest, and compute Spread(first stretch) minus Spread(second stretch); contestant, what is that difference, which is 0.27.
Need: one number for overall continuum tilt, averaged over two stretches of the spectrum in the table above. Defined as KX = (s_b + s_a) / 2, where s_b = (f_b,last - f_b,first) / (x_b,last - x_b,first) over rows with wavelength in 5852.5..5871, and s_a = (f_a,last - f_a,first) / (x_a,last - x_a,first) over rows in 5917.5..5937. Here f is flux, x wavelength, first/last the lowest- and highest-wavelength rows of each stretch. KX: 0.010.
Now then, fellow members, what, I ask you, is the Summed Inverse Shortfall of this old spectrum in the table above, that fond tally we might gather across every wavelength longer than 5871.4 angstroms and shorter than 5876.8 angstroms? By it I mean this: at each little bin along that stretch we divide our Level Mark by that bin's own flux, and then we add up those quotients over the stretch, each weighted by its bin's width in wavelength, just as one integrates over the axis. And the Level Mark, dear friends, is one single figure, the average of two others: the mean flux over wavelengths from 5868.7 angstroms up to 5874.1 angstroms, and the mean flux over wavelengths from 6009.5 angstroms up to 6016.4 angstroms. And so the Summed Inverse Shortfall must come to 5.5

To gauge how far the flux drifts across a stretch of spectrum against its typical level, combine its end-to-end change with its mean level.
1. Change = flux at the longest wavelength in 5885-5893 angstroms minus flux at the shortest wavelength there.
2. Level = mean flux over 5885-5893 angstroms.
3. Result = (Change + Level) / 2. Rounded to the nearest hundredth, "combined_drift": 4.51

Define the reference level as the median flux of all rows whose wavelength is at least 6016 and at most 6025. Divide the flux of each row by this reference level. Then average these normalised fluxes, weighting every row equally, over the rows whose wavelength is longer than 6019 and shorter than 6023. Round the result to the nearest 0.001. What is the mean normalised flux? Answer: 0.993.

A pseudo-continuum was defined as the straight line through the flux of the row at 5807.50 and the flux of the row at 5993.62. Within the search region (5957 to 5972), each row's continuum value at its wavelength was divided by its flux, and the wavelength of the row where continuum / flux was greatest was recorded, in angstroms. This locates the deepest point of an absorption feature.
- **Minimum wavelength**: 5966.08 angstroms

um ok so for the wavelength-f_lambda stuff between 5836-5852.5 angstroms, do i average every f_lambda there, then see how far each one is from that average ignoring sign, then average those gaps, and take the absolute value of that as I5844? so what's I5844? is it 0.238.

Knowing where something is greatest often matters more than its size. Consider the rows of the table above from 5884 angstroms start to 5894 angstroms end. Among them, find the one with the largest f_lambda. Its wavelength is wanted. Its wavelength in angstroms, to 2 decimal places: 5892.36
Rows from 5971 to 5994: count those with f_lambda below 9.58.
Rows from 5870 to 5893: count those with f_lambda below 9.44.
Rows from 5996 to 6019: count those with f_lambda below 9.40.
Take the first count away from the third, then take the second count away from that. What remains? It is -19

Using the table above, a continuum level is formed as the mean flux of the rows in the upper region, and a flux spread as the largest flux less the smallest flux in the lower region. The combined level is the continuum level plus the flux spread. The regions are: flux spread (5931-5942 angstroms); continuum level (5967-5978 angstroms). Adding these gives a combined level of 9.8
